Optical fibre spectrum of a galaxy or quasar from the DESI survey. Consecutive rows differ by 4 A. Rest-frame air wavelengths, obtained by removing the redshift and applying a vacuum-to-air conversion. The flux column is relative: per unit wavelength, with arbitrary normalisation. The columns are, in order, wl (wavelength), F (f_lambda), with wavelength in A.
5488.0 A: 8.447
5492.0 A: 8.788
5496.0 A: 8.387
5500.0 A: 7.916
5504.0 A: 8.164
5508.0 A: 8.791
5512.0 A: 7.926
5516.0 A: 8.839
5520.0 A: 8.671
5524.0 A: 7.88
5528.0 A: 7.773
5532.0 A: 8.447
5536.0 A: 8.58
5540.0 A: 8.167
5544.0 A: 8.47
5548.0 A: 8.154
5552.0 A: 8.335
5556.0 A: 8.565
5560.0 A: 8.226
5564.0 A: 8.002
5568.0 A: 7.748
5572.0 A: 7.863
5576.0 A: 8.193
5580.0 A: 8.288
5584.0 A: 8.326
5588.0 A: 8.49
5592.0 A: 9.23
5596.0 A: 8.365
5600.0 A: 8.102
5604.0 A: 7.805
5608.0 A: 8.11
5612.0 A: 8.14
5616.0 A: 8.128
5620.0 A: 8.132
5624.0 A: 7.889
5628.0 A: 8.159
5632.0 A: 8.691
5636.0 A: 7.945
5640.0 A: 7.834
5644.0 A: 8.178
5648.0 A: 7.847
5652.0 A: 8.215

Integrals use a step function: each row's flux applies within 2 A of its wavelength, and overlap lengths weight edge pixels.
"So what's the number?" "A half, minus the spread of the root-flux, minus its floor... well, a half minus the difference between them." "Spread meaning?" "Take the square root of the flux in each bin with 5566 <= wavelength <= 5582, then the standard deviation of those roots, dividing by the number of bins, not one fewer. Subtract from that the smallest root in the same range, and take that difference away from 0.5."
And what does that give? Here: 3.24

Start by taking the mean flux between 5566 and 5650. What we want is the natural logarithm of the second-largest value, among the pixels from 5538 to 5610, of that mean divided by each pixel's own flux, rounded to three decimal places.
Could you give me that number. 0.045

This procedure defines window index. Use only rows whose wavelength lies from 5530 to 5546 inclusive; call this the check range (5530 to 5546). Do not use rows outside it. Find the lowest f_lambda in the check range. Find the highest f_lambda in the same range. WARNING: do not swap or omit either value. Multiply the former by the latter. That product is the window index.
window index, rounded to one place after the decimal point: 70.1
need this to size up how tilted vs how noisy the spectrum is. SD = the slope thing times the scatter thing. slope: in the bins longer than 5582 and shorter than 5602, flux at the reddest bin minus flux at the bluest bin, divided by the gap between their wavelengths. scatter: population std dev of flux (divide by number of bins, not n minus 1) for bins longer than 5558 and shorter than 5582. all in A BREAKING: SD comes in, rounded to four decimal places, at -0.0028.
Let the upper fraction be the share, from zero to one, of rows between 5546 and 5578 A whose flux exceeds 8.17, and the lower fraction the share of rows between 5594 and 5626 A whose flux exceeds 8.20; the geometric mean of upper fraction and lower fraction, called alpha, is 0.25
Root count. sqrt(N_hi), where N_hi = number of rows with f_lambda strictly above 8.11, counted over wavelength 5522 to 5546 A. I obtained 2.00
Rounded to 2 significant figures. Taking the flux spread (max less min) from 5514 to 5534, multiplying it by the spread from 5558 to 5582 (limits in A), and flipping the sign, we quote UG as -0.58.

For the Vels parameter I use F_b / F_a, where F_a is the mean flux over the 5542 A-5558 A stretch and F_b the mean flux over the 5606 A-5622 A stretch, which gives 0.97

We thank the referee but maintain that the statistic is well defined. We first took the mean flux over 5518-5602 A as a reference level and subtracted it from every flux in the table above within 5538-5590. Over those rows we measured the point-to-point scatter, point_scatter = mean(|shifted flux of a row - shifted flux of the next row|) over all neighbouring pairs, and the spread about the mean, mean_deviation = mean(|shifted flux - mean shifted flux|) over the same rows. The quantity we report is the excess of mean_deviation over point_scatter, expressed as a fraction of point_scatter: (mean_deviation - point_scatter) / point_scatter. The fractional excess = -0.160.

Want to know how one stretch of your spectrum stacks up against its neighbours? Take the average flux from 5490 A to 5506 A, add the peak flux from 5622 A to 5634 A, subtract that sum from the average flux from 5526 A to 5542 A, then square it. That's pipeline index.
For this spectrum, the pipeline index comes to 76.8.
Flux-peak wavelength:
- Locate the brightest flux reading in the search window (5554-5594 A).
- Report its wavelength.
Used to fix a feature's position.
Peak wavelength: 5592.0 A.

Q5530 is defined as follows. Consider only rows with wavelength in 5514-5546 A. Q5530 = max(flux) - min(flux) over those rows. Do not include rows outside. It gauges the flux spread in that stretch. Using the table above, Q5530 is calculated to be 1.1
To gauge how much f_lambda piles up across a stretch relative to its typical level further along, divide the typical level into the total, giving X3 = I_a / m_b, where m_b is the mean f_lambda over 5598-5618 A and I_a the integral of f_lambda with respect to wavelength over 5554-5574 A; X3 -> 20.1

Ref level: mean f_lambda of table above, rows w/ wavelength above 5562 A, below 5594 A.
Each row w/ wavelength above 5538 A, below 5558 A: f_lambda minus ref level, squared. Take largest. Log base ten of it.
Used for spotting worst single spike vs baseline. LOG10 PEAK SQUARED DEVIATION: -1.05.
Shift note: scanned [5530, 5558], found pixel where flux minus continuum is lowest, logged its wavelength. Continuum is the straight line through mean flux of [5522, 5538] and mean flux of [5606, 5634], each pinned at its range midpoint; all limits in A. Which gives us 5548.0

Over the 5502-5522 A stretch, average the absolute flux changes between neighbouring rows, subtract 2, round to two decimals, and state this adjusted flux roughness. -1.36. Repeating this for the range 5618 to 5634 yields -1.65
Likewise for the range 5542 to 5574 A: -1.76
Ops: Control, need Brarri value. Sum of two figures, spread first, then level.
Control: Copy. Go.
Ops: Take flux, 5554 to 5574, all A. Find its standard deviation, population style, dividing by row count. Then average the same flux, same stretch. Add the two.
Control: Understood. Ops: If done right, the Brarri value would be 8.37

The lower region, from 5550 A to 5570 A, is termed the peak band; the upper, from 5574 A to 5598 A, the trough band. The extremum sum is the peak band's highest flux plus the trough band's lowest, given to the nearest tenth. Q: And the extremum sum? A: 16.8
